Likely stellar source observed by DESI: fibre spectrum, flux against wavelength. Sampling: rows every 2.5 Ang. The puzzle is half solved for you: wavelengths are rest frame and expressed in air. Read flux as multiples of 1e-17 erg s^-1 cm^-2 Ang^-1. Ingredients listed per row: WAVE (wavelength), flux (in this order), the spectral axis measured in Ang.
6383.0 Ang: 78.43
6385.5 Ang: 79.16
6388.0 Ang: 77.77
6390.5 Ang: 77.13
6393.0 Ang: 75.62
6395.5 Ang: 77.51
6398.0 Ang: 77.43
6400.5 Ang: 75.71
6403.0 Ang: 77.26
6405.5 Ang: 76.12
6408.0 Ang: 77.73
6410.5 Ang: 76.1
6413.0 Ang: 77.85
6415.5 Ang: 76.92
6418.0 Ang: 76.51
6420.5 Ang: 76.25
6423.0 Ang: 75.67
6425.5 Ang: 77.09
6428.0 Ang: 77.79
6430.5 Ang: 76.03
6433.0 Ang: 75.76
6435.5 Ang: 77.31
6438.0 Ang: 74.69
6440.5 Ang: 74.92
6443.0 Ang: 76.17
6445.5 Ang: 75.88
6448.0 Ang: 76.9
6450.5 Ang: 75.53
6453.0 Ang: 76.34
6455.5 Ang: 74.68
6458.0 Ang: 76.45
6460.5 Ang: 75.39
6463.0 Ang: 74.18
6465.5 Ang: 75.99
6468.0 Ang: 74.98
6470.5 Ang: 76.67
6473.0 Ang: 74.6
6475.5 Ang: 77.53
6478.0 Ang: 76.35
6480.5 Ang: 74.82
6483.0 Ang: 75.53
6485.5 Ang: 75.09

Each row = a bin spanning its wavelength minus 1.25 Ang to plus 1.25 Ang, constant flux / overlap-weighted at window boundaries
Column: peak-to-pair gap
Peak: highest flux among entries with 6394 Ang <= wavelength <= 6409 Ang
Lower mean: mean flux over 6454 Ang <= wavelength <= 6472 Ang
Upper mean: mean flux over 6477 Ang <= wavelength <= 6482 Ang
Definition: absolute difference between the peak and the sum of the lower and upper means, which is 73.3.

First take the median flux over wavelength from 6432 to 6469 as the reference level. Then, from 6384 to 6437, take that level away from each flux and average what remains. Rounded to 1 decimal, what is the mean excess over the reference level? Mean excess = 1.1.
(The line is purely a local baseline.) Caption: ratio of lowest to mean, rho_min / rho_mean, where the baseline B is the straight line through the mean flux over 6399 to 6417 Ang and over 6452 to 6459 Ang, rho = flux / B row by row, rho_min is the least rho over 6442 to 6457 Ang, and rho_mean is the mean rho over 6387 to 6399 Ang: 0.99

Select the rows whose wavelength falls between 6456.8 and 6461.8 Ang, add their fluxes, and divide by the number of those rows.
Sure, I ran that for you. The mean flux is 75.9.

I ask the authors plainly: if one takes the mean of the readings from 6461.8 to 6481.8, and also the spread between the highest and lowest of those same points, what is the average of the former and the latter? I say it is 39.5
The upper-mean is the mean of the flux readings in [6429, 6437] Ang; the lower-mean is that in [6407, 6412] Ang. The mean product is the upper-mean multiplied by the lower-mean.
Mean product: 5874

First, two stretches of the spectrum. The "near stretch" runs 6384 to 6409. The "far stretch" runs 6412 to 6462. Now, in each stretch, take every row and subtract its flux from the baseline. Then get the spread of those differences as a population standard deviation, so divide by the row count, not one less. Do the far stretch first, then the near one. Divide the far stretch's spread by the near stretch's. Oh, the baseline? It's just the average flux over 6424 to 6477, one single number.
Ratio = 0.89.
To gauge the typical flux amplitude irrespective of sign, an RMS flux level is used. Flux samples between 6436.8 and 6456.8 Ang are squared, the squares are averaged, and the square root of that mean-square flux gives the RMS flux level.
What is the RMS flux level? 75.6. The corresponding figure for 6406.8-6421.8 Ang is 76.9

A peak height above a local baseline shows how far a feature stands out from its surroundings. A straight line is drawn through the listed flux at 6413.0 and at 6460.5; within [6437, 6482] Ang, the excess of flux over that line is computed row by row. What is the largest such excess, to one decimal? 2.9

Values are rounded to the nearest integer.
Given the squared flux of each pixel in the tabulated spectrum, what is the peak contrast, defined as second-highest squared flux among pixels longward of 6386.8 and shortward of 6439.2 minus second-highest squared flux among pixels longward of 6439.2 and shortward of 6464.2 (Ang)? 207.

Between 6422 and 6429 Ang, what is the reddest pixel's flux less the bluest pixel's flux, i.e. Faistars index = 2.1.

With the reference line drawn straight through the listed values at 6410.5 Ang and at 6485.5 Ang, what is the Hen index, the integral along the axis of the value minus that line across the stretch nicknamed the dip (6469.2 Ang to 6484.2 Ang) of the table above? 11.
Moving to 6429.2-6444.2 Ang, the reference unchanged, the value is 1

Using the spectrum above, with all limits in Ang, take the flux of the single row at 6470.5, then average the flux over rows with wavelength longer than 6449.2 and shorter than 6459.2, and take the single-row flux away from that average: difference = -0.9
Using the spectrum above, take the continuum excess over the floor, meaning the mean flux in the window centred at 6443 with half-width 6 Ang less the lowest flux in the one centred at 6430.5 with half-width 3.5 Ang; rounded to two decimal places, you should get -0.05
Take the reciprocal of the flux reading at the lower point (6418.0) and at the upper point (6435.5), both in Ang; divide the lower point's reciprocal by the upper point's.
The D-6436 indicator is 1.01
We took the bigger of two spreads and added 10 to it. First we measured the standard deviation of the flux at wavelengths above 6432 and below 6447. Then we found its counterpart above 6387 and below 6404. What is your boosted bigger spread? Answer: 10.9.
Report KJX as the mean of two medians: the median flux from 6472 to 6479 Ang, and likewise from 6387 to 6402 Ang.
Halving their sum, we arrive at 76.8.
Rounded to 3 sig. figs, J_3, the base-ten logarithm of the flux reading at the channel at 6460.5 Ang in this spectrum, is 1.88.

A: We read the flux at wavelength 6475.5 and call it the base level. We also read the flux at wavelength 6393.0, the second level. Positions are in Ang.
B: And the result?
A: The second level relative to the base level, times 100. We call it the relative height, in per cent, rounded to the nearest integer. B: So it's 98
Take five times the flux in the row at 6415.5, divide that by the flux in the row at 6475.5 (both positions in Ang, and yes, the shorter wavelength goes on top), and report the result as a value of 4.961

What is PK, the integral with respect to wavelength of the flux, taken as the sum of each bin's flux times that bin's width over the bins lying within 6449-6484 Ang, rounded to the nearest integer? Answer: 2648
